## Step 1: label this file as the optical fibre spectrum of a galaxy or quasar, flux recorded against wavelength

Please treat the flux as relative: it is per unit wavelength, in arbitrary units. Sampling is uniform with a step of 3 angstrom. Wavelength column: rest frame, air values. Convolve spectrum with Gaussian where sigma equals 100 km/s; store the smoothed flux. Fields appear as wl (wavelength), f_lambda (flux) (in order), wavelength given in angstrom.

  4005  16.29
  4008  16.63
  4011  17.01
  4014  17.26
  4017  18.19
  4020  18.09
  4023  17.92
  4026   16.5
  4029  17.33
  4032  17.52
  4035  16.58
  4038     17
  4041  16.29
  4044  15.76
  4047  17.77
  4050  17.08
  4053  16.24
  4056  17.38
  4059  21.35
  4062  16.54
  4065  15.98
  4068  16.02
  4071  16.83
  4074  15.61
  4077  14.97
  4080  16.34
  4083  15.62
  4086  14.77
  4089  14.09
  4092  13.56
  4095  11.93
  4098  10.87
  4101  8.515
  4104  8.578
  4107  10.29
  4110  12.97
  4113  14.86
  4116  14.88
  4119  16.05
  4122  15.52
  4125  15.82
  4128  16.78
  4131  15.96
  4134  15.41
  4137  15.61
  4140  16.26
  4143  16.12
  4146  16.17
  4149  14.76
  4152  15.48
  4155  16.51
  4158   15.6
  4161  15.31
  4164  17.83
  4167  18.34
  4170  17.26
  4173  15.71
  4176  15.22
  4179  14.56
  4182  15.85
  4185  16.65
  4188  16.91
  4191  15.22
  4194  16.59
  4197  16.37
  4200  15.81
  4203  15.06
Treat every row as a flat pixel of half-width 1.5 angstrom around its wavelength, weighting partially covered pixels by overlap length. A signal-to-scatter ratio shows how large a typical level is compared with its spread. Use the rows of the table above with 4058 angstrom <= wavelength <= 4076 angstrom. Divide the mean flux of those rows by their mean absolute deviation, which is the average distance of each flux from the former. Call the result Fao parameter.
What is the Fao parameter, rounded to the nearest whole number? 12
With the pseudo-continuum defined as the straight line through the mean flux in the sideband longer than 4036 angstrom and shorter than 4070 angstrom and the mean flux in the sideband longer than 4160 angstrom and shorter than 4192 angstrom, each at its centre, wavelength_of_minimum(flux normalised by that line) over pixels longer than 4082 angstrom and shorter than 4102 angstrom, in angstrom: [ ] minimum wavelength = 4101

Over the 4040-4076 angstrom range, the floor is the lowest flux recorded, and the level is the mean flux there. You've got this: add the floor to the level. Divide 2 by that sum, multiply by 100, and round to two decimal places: 6.15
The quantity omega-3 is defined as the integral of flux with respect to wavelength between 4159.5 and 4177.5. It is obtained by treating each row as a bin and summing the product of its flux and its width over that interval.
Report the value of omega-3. 299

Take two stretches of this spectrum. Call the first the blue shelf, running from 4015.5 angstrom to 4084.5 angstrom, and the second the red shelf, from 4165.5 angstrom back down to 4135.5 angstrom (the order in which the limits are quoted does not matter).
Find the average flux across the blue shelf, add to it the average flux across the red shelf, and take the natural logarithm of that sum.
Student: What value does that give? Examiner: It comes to 3.49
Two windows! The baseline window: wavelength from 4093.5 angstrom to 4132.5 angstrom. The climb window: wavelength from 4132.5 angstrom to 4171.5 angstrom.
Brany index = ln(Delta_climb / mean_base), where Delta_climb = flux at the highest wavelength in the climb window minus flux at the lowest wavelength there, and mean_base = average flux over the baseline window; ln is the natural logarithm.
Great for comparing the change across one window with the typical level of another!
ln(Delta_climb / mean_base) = -1.97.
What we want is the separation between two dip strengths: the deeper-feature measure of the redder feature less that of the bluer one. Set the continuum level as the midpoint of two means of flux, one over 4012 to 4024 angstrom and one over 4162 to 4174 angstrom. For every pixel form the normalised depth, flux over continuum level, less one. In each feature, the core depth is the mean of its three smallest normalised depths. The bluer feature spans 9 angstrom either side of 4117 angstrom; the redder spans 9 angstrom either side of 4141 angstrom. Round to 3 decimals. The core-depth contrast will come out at 0.058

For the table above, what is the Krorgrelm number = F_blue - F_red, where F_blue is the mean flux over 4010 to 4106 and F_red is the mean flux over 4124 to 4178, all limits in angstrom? -0.3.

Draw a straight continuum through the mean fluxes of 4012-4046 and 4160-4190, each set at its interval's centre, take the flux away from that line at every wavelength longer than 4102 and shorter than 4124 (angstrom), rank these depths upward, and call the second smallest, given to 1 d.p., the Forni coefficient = 1.1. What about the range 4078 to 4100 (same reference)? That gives 1.2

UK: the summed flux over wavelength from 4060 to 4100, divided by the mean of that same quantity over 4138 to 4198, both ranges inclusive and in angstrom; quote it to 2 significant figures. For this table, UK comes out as 12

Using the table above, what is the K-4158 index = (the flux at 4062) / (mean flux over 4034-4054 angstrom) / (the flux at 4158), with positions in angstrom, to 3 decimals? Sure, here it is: 0.064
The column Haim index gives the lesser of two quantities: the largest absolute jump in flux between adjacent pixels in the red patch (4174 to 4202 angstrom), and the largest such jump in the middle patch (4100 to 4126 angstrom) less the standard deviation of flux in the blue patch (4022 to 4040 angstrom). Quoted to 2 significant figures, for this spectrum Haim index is 1.7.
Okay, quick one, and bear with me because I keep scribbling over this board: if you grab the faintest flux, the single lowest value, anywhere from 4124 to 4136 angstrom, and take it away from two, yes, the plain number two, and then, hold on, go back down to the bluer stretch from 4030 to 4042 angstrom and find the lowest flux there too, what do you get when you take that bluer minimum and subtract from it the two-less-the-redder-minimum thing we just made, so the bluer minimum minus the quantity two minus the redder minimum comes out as 29.7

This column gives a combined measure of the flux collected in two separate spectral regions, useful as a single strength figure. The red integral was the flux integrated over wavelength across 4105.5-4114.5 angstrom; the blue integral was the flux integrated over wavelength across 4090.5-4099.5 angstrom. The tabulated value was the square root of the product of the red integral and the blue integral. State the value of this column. 112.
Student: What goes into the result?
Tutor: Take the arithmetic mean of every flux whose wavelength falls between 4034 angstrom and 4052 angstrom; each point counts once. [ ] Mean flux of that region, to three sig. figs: 16.7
